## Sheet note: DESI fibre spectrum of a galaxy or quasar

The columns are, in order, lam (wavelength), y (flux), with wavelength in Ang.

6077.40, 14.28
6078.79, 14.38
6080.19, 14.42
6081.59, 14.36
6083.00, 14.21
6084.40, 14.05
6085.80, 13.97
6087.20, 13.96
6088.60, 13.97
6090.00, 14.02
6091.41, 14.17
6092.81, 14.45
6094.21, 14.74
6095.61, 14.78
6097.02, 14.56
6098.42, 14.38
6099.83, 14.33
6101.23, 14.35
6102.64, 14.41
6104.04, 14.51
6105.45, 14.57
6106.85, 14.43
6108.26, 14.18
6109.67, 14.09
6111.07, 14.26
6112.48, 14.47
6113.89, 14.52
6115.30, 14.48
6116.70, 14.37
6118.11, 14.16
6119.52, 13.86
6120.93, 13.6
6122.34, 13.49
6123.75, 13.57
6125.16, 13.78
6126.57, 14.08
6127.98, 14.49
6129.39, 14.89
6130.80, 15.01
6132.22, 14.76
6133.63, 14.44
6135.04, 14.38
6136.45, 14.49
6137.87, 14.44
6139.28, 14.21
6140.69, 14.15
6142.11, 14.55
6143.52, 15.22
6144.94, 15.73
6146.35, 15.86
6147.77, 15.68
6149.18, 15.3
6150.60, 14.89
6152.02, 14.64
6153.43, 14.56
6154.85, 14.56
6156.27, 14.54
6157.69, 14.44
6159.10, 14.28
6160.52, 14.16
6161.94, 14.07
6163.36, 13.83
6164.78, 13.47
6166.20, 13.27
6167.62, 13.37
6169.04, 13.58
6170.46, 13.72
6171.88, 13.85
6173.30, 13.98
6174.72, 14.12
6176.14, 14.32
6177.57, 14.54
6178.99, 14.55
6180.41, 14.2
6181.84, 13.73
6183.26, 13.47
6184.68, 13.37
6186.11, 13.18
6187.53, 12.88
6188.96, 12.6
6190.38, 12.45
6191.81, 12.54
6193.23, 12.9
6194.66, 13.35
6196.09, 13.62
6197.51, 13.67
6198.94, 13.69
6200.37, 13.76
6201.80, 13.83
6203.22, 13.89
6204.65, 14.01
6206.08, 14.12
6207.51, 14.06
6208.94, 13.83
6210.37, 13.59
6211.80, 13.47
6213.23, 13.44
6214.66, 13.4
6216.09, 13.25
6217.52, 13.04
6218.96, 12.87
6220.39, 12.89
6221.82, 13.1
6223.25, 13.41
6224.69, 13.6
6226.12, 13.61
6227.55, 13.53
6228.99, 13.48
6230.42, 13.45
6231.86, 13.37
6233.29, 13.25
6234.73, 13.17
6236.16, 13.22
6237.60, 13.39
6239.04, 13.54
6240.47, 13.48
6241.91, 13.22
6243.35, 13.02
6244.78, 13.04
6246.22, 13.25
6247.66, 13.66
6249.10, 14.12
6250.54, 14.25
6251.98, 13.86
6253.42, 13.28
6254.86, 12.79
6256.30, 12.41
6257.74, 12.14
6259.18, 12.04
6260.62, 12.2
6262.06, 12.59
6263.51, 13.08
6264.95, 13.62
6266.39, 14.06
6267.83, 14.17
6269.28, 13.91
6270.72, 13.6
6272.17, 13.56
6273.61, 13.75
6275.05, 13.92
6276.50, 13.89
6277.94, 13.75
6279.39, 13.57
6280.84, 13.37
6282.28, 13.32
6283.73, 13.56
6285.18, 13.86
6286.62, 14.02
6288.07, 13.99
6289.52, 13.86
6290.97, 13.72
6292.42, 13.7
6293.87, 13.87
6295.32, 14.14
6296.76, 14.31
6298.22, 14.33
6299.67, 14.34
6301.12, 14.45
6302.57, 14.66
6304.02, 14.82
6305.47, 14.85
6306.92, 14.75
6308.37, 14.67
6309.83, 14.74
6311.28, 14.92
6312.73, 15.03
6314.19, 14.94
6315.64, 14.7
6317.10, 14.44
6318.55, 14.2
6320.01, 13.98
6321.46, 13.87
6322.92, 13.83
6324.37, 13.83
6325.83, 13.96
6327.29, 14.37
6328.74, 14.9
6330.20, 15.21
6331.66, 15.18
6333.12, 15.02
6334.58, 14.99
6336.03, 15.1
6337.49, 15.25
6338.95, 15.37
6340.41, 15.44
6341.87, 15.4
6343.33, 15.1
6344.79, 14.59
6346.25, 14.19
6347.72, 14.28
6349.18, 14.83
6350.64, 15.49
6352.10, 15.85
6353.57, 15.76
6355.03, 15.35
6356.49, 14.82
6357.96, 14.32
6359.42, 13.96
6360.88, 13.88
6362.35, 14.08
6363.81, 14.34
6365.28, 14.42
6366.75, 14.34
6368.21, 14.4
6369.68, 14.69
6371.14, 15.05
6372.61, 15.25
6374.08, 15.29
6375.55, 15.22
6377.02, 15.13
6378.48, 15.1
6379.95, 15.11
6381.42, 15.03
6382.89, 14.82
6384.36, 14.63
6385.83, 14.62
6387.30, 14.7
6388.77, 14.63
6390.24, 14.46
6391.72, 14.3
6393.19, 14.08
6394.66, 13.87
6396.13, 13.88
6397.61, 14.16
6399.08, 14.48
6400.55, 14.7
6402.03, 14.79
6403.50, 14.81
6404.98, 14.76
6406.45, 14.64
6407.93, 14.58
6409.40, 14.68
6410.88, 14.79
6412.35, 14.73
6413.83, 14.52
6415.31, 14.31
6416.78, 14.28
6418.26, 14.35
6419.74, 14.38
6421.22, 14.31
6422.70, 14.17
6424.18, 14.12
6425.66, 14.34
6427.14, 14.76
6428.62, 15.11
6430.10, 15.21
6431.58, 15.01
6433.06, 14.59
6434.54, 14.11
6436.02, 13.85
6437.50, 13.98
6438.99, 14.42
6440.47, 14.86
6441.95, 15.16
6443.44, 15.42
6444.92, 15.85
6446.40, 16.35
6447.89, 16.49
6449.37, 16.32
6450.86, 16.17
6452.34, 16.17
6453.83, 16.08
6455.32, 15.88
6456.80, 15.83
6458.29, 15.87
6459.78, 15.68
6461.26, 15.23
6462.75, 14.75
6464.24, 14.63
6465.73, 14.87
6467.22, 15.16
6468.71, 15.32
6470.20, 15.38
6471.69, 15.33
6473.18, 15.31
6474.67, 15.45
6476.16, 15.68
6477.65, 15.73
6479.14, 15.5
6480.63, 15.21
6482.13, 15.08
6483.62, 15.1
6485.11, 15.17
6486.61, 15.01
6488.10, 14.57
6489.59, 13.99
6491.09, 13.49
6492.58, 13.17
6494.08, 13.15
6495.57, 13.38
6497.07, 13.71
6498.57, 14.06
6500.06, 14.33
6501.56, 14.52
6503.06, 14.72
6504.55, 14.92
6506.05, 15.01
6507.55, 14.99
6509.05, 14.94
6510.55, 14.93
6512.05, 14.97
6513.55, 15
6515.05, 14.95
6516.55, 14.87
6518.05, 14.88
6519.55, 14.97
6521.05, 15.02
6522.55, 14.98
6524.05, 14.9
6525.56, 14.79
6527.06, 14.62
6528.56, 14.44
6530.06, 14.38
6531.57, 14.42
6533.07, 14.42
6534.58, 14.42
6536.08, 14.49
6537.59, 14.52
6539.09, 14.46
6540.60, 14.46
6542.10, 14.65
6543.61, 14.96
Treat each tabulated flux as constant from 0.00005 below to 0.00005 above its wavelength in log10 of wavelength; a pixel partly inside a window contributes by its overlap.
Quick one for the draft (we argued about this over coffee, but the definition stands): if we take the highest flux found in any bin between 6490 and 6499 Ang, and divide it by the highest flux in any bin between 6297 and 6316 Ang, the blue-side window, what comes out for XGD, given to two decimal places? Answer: 0.94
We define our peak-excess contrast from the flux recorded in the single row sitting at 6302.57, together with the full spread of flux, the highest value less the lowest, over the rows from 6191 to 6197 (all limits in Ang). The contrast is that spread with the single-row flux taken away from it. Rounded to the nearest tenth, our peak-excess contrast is -13.6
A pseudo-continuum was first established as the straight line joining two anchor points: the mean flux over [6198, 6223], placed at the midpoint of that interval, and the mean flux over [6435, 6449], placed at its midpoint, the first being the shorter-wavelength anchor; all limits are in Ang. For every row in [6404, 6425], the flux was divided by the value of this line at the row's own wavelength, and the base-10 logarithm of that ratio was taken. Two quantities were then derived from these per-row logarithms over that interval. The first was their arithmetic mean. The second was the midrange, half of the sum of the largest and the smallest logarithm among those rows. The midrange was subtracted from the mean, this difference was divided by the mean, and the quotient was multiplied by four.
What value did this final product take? -0.3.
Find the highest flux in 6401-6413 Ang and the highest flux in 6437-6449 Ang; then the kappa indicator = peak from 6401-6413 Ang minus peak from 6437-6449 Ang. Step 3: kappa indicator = -1.7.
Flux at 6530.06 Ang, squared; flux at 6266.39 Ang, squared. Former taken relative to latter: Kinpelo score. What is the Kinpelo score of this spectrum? 1.05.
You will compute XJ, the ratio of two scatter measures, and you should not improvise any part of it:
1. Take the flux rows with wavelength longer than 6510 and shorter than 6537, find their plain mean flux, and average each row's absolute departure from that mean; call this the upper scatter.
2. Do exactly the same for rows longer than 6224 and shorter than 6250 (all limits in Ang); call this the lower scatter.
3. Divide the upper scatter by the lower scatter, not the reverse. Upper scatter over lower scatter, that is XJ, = 1.2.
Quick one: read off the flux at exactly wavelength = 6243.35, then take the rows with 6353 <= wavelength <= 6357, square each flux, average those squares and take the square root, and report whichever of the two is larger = 15.3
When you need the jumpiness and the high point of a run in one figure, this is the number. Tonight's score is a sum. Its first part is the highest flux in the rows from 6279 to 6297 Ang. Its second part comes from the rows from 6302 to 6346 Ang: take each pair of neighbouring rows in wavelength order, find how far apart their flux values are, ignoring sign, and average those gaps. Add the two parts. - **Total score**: 14.5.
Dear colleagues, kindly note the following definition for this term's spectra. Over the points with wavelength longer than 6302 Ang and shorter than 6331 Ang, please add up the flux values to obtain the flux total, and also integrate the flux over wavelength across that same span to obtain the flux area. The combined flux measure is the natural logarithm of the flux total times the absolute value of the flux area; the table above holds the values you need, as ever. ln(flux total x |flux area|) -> 11.7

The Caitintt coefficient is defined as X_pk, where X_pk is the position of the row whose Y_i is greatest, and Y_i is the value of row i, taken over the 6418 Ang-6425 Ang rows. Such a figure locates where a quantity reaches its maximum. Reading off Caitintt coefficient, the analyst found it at 6419.74 Ang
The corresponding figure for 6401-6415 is 6403.50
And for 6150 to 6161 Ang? 6150.60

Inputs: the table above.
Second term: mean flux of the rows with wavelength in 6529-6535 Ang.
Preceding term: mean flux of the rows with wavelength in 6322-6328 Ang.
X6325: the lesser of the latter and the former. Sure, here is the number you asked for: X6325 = 14.0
